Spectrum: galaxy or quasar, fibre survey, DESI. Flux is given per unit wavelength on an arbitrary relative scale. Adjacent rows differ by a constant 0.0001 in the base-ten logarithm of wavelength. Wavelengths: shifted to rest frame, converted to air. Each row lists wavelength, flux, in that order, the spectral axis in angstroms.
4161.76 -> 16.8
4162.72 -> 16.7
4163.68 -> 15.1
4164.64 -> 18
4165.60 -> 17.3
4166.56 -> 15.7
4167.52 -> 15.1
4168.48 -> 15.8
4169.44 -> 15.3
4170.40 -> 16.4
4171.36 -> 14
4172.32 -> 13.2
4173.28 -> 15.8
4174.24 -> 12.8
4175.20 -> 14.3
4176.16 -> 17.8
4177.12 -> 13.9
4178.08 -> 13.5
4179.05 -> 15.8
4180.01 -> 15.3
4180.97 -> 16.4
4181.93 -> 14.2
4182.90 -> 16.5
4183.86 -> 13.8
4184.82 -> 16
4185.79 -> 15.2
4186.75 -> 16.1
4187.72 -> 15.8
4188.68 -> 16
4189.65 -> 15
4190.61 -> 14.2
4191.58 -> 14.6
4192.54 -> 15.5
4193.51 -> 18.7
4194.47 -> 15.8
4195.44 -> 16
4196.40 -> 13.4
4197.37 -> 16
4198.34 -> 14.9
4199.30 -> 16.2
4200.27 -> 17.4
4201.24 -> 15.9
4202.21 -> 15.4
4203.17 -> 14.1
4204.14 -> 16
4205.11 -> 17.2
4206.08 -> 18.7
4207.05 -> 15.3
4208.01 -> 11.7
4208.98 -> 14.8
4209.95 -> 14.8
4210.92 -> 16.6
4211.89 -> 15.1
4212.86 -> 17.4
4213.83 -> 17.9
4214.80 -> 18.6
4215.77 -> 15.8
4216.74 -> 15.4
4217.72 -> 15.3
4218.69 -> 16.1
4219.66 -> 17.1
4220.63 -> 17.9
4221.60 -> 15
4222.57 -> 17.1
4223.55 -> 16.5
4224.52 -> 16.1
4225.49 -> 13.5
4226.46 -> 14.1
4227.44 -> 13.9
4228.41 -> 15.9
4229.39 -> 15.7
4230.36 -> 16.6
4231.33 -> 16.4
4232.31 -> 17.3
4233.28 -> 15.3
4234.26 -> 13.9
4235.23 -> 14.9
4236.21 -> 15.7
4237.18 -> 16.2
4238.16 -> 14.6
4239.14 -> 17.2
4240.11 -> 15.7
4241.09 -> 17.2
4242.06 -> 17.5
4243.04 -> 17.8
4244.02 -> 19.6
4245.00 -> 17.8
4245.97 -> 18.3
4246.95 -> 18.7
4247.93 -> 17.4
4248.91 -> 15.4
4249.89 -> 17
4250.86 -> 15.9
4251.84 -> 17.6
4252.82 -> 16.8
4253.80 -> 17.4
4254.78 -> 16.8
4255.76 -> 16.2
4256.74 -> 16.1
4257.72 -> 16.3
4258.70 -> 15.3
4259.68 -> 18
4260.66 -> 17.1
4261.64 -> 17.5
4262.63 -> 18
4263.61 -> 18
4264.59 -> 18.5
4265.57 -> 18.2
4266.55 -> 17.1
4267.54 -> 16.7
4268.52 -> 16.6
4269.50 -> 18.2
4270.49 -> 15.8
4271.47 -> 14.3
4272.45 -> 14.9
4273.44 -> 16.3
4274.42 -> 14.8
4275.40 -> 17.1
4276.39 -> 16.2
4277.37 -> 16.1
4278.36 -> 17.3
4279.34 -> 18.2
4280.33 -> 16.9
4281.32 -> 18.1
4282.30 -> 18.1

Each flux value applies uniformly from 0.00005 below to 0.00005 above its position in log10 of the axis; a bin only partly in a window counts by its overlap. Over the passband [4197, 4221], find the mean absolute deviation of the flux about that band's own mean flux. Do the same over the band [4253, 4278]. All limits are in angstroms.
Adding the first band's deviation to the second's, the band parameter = 2.07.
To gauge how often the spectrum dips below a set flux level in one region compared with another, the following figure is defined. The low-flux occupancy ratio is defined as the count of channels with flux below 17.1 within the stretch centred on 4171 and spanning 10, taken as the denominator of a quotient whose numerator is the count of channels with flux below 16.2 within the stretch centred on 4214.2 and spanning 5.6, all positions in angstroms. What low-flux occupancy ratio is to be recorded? 0.30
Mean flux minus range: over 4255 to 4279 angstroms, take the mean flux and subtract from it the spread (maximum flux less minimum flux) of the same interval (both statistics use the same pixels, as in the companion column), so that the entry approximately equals 12.5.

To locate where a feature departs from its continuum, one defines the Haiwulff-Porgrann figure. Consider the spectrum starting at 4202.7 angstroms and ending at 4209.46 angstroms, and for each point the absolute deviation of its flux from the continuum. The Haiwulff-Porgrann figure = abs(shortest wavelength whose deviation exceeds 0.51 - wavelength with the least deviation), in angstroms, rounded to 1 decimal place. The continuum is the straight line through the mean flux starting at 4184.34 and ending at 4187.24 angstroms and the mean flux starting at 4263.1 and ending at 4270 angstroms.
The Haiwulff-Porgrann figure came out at 1.0 angstroms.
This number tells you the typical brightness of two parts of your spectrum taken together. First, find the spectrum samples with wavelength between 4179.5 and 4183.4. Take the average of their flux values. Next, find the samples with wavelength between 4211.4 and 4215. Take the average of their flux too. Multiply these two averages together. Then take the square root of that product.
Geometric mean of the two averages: 16.4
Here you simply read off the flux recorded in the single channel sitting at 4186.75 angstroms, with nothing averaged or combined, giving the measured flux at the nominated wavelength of 16.1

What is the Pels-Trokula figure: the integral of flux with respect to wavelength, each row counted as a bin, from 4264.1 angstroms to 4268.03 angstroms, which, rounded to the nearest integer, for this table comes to 69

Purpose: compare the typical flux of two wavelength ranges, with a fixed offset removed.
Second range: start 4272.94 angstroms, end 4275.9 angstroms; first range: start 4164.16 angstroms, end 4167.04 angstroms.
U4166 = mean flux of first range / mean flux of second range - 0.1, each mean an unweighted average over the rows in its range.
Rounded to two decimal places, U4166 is 0.96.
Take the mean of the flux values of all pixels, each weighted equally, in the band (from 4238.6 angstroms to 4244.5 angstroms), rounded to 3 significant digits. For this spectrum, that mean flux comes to 17.5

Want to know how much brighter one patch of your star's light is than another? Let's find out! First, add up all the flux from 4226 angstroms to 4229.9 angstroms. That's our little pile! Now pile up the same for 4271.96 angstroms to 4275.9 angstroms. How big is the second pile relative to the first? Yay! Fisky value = 1.07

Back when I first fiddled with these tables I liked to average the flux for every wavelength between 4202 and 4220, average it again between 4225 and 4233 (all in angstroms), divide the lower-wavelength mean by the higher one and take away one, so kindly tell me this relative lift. 0.035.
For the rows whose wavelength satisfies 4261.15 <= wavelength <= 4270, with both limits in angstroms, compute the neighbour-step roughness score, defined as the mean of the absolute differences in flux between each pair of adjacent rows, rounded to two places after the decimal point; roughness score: 0.56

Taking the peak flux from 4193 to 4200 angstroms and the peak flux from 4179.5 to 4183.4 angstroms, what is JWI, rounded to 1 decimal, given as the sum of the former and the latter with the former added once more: 53.9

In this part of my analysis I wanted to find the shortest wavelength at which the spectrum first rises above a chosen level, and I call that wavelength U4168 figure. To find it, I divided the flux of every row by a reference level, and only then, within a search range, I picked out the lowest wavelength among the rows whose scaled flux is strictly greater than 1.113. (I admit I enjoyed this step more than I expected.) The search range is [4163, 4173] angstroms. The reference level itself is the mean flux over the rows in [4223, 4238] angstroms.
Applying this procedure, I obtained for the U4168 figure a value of 4164.64 angstroms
